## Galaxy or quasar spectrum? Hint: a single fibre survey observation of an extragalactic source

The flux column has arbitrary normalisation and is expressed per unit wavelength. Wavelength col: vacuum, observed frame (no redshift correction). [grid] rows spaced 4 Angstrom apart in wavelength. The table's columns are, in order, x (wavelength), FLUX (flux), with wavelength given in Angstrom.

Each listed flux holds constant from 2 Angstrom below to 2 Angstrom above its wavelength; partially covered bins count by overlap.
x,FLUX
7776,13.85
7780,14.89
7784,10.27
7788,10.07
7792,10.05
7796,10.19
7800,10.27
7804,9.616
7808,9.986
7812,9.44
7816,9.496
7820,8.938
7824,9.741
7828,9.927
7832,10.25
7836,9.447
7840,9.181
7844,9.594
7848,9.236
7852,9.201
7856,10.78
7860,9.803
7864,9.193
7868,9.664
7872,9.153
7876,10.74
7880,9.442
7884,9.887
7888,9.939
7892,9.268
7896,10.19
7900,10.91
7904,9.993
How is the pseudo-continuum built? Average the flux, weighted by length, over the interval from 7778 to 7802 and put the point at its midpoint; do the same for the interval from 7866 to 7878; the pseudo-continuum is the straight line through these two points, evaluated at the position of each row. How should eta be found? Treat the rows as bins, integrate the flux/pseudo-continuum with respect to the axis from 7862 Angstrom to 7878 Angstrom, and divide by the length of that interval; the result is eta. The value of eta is 0.98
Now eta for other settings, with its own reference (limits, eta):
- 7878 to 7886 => 0.99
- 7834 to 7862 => 0.94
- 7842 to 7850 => 0.92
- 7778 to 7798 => 1.01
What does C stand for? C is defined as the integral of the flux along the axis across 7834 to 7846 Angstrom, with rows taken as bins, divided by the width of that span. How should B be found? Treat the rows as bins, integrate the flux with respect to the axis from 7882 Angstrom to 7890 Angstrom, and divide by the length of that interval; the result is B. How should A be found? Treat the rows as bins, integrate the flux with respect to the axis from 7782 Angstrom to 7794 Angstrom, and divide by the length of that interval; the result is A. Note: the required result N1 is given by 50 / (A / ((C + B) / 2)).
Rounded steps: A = 10.1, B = 9.9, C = 9.4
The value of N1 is 47.7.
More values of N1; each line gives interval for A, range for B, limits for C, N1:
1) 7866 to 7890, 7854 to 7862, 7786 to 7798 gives 52.0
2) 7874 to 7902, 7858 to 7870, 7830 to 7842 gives 47.7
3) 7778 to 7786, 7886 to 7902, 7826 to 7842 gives 39.3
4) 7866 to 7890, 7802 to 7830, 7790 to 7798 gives 50.3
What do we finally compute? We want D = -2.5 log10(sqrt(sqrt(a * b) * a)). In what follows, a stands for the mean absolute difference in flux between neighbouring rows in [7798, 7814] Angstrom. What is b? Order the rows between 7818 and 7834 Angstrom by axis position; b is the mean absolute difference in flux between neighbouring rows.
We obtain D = 0.75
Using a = 0.52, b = 0.44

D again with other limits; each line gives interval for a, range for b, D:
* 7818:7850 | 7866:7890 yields 0.72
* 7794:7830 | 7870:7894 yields 0.79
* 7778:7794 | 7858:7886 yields -0.34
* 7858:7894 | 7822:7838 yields 0.51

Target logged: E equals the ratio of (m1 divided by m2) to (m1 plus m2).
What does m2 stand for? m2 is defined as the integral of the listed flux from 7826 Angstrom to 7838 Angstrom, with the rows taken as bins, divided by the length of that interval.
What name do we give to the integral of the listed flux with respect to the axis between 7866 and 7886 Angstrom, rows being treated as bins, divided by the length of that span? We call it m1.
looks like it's 0.0504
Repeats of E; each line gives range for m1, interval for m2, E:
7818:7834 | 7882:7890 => 0.0499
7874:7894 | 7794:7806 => 0.0494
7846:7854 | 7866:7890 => 0.0494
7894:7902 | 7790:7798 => 0.0504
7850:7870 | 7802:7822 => 0.0533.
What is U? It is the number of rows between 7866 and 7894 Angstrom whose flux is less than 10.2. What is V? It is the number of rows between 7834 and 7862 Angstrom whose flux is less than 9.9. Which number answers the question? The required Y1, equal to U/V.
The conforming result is 1.0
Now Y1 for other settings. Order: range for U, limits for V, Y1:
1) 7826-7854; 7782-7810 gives 6.0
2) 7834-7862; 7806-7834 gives 1.5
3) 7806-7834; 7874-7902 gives 2.0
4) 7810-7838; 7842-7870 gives 1.0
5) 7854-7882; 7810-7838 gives 1.0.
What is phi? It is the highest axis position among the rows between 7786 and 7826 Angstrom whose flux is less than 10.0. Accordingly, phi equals 7824 Angstrom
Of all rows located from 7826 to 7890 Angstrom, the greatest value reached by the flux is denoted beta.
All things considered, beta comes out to 10.78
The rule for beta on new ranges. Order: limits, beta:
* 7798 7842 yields 10.27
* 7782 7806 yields 10.27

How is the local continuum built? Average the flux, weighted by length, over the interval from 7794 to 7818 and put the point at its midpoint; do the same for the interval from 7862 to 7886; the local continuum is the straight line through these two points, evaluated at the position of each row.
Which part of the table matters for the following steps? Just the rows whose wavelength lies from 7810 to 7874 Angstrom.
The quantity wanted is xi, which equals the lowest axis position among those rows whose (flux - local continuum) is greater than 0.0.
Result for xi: 7828 Angstrom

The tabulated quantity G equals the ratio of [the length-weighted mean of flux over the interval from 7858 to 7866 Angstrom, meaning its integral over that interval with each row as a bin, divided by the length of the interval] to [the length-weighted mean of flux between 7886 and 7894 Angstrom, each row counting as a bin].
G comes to 0.99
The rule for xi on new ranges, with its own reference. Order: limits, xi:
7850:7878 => 7856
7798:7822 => 7800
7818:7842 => 7828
